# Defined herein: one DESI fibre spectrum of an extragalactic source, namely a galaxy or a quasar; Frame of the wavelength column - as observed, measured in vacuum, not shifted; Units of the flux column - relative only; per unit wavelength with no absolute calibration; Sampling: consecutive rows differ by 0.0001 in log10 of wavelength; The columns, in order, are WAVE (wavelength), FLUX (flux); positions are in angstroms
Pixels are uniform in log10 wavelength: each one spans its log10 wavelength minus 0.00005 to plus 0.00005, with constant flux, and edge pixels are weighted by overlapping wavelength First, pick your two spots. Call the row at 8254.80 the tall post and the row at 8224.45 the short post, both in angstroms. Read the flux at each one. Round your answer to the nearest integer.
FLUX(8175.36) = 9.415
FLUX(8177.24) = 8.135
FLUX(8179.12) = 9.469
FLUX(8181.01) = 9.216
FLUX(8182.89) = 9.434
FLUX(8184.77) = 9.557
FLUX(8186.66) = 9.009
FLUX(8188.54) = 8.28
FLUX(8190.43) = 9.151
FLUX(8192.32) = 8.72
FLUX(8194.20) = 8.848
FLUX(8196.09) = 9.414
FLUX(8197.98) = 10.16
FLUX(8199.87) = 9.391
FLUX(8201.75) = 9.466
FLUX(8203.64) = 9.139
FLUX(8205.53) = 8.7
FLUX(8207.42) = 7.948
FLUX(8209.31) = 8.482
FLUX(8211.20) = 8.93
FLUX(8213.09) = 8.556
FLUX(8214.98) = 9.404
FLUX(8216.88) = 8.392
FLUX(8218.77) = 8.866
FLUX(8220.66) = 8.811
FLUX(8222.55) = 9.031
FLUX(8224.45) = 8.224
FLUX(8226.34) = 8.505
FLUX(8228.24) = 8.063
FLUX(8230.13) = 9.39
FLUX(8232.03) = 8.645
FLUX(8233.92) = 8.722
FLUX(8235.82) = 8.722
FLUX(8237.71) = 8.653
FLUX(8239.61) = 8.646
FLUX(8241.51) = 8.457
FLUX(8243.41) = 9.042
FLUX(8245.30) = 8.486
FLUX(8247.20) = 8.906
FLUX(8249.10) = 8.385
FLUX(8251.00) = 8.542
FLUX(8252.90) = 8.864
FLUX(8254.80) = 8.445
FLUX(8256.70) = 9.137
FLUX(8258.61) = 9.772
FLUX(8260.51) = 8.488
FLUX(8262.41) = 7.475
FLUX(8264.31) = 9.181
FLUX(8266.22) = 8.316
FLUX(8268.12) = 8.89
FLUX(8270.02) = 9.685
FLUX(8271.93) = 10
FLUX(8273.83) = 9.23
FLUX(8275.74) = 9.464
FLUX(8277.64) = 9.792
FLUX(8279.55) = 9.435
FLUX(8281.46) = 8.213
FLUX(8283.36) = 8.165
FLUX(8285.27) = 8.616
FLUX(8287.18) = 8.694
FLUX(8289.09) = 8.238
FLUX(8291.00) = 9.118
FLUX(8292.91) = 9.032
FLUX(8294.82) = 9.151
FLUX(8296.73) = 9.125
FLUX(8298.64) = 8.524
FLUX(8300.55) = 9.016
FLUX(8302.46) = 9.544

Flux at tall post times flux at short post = 69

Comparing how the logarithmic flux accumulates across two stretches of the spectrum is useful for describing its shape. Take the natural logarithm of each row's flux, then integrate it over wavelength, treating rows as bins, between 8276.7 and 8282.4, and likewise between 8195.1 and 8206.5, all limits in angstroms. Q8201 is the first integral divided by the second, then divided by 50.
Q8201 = 0.010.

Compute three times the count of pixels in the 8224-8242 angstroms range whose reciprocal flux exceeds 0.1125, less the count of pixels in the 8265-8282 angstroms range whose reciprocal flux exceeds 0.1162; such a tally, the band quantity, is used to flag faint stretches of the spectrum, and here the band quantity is 25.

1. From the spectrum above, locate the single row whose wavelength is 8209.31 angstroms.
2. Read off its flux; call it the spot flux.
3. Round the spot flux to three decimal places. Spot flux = 8.482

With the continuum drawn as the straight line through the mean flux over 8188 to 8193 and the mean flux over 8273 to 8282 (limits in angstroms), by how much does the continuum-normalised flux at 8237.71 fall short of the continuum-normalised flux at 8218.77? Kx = 0.036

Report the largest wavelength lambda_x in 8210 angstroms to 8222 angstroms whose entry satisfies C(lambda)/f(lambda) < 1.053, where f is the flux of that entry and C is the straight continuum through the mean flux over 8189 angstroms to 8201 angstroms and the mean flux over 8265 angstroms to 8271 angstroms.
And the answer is 8220.66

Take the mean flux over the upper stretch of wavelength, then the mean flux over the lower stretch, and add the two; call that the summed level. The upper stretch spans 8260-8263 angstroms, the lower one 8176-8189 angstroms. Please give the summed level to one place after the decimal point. 17.0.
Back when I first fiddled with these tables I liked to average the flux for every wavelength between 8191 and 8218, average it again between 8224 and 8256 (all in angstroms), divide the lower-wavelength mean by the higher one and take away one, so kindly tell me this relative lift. 0.04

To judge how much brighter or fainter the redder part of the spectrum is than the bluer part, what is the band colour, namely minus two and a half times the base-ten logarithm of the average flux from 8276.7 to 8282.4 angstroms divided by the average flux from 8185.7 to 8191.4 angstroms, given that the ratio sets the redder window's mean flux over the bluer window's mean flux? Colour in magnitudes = -0.040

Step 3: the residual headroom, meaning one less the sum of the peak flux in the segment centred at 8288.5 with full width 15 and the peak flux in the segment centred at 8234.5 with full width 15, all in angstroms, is -17.5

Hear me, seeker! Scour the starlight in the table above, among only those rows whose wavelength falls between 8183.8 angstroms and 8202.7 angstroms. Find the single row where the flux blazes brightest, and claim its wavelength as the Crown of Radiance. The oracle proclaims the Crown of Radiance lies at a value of 8197.98 angstroms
